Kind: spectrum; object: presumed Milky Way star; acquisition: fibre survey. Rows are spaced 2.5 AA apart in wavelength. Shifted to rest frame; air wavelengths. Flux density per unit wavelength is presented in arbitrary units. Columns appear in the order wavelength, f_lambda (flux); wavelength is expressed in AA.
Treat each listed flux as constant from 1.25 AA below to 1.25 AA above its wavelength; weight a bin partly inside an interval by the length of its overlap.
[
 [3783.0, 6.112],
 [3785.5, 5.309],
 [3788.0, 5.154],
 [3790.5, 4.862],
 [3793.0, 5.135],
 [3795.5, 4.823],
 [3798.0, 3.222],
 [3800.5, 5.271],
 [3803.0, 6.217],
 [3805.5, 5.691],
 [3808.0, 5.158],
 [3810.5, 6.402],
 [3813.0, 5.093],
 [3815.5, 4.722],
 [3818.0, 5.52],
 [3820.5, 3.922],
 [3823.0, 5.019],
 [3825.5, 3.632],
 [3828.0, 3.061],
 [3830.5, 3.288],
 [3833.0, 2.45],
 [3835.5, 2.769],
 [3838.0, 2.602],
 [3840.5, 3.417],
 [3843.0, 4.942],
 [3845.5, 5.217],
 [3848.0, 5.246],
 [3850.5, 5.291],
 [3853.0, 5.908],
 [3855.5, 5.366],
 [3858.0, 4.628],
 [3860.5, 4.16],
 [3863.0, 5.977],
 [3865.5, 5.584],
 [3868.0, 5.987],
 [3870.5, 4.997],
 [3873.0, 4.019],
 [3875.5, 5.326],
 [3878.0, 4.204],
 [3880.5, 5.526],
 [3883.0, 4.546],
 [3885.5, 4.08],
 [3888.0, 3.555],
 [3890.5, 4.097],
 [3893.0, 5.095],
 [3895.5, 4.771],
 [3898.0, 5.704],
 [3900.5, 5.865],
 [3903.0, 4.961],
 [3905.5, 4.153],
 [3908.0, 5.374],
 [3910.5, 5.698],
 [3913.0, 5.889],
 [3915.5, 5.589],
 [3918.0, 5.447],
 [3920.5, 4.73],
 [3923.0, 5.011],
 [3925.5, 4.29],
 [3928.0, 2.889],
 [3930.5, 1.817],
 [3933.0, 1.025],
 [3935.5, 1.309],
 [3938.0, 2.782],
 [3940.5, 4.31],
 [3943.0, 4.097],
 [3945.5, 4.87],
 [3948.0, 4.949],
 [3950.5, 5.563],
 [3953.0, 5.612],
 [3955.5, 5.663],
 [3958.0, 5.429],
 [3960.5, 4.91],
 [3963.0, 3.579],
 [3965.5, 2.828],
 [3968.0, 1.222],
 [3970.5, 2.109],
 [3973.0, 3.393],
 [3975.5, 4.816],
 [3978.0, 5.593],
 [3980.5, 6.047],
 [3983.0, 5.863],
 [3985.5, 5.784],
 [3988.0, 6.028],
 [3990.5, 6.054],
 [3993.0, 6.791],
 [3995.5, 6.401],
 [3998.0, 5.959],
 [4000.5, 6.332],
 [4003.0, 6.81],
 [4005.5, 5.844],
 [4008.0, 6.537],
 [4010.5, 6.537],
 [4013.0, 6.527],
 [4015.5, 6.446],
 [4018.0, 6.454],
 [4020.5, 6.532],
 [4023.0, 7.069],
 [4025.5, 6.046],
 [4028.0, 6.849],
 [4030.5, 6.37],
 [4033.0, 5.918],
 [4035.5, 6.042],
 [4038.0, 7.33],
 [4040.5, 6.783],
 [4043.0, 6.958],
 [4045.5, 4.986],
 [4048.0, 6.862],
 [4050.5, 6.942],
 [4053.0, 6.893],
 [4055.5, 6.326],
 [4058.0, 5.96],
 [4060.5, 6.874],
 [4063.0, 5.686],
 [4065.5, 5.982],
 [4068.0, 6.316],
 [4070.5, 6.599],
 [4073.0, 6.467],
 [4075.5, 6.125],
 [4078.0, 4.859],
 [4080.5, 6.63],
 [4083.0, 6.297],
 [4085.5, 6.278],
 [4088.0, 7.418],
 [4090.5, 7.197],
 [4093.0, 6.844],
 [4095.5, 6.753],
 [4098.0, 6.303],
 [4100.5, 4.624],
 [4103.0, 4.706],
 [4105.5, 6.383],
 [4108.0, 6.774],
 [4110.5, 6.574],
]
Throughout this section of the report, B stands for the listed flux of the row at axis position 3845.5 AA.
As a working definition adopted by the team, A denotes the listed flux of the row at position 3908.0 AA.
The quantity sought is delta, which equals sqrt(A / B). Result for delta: 1.01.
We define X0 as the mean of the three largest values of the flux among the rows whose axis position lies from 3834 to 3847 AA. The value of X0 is 4.5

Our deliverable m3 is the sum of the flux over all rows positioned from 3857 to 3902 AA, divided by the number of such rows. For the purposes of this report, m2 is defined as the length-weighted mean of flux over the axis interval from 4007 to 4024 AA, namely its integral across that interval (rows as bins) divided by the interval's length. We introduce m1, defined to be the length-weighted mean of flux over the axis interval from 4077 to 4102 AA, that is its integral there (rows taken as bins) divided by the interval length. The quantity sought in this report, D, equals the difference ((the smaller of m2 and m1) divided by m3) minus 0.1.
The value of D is 1.2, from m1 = 6.3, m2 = 6.6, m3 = 4.90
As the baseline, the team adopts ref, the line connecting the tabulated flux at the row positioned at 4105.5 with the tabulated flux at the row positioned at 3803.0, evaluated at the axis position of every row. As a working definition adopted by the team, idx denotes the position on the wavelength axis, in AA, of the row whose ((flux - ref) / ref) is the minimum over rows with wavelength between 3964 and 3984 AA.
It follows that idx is 3968.0 AA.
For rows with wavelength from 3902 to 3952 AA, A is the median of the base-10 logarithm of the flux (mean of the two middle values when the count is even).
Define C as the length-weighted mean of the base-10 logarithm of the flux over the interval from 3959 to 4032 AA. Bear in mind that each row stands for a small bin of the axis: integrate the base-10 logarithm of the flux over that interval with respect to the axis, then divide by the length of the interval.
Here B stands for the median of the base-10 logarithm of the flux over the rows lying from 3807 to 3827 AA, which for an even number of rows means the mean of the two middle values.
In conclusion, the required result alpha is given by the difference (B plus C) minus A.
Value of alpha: 0.74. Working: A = 0.68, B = 0.704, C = 0.72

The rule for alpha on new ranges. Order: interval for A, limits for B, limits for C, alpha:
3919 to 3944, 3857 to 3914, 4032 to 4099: 0.97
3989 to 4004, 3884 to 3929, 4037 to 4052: 0.71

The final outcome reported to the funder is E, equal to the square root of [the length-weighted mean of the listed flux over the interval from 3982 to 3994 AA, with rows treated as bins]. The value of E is 2.47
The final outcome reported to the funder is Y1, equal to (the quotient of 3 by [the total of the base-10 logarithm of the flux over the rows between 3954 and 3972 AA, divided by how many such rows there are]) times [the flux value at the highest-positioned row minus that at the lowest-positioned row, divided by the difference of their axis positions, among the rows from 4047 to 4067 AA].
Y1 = -0.29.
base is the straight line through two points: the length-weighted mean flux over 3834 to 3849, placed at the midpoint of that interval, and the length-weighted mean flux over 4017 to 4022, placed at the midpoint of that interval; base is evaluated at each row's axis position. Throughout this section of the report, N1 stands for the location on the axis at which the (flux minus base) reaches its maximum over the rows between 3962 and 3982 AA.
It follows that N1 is 3980.5 AA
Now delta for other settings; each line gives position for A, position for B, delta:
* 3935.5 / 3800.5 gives 0.50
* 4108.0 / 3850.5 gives 1.13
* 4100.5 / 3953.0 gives 0.91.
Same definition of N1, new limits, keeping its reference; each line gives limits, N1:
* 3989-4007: 3993.0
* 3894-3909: 3900.5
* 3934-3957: 3955.5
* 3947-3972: 3955.5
